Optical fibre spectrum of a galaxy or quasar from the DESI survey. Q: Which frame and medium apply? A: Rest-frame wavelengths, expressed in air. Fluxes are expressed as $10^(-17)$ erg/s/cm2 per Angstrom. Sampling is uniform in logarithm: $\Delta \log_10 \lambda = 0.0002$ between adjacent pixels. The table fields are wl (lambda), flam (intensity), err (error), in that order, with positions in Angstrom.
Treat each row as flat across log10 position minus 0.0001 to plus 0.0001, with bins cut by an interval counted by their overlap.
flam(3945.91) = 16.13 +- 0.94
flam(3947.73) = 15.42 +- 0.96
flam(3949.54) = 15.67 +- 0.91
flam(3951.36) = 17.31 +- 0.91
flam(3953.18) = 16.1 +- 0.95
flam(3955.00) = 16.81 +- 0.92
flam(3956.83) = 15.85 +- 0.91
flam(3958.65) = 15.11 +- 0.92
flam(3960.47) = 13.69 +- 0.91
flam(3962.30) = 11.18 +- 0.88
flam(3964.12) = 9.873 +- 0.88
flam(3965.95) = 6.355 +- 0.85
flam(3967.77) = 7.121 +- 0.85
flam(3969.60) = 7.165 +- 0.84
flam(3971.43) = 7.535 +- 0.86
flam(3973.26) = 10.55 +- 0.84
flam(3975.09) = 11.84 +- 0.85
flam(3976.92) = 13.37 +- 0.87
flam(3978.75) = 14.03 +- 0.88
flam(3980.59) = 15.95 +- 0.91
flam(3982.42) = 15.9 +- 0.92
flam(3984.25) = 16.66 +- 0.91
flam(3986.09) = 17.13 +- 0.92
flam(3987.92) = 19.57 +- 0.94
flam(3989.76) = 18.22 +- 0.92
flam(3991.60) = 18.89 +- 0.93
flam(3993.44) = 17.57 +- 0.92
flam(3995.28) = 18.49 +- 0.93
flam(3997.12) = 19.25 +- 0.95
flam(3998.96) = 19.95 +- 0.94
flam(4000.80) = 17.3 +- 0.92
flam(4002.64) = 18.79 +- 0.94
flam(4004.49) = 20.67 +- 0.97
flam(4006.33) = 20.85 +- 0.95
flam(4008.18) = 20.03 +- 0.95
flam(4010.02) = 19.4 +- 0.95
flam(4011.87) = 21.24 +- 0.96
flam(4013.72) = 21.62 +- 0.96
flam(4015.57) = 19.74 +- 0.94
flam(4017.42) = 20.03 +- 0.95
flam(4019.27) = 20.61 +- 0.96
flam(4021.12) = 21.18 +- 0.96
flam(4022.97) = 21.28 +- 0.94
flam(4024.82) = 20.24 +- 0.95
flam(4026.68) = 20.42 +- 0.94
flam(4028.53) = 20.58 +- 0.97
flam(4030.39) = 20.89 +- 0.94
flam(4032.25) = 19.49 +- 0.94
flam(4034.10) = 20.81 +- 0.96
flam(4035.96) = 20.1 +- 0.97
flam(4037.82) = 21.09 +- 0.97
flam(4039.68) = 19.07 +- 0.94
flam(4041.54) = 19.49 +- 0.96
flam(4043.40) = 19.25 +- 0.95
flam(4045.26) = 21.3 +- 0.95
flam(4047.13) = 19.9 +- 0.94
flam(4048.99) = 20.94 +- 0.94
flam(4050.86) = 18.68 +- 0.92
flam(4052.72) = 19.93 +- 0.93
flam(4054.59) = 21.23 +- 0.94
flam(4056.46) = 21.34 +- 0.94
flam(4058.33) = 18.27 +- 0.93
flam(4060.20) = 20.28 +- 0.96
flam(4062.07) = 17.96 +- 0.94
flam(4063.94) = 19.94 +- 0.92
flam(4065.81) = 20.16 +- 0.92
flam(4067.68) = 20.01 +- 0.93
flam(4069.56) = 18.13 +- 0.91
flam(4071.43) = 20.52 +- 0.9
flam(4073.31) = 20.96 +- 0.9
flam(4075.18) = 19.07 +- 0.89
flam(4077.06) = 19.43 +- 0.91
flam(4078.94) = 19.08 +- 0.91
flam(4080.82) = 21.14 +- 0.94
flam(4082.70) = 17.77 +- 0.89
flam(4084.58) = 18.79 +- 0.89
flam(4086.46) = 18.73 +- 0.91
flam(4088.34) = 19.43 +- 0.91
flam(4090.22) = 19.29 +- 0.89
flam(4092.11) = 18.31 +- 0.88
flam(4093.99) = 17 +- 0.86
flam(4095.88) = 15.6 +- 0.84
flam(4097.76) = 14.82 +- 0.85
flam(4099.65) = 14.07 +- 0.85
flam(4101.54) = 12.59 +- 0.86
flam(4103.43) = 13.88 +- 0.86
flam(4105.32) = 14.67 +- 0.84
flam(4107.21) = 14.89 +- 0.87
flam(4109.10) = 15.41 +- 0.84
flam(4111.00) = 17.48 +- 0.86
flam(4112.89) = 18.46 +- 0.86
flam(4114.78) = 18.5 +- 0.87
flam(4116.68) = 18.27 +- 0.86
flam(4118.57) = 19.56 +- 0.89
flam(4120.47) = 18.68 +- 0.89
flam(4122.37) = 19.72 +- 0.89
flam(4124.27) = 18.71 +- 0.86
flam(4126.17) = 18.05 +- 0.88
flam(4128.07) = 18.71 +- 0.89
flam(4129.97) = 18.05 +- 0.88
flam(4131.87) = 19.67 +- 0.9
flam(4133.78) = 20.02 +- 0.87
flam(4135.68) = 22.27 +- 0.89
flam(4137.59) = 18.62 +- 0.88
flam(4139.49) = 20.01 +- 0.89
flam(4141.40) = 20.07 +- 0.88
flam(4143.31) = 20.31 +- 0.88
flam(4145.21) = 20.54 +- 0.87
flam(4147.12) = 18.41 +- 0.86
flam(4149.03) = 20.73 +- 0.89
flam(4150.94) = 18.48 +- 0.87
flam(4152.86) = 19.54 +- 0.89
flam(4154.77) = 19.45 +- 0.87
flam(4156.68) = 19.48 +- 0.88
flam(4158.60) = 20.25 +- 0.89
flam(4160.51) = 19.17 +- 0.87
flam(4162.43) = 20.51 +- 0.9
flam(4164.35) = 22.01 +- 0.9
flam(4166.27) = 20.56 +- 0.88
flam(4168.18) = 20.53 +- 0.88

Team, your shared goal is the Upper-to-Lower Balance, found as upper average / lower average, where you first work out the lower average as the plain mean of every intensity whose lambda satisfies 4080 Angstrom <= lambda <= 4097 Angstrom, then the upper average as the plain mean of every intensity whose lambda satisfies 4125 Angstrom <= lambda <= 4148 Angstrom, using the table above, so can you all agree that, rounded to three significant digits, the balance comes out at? 1.06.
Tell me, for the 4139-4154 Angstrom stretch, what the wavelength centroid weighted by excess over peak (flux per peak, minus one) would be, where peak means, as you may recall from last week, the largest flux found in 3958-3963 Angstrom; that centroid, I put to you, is 4145.9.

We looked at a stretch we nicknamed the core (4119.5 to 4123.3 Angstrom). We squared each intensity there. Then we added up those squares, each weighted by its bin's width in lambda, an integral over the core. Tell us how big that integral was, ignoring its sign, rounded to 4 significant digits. 1400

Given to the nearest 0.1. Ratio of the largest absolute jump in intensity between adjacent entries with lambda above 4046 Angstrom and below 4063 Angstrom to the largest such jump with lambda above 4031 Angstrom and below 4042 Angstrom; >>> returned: 1.5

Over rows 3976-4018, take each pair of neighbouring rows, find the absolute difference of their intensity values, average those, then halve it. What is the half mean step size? 0.55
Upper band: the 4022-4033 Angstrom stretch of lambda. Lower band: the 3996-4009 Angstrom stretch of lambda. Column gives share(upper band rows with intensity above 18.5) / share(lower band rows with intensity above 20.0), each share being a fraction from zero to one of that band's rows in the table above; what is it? 2.33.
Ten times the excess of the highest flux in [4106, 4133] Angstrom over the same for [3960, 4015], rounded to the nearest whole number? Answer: -19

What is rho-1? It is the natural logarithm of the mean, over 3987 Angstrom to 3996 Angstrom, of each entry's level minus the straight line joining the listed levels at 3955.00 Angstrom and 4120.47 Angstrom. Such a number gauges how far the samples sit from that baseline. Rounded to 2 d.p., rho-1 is 0.28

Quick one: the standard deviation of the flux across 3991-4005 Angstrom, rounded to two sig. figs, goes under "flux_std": 1.1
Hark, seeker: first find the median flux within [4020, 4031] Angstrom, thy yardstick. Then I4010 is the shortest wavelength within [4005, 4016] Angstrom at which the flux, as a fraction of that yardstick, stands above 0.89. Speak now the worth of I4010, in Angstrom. 4006.33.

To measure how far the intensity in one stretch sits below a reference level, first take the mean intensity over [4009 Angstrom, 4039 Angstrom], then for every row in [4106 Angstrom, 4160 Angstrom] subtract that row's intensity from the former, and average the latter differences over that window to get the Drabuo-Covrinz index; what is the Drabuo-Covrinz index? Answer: 1.5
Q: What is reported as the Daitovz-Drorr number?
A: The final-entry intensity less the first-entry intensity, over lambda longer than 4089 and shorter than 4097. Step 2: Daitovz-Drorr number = -3.7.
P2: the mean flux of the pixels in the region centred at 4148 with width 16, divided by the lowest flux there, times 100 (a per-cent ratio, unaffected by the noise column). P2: 107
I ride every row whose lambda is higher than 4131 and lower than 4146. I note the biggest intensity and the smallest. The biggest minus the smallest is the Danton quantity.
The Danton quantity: 3.65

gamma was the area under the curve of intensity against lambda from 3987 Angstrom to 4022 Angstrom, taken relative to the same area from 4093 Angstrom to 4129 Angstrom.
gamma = 1.14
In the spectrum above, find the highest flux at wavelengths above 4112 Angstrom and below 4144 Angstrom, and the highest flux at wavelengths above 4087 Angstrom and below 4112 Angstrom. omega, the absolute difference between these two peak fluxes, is 2.8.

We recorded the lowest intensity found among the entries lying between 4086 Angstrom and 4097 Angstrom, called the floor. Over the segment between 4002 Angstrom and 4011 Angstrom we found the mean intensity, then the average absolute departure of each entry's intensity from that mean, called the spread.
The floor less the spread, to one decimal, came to 14.9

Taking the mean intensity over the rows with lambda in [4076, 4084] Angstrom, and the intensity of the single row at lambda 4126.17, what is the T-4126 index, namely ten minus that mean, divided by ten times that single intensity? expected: -0.052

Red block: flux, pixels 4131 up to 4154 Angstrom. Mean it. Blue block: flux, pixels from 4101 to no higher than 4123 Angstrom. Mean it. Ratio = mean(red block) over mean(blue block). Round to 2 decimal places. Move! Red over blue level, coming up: 1.18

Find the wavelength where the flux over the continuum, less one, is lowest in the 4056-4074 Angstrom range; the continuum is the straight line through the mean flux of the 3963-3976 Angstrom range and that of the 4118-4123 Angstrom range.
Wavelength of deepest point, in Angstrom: 4069.56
